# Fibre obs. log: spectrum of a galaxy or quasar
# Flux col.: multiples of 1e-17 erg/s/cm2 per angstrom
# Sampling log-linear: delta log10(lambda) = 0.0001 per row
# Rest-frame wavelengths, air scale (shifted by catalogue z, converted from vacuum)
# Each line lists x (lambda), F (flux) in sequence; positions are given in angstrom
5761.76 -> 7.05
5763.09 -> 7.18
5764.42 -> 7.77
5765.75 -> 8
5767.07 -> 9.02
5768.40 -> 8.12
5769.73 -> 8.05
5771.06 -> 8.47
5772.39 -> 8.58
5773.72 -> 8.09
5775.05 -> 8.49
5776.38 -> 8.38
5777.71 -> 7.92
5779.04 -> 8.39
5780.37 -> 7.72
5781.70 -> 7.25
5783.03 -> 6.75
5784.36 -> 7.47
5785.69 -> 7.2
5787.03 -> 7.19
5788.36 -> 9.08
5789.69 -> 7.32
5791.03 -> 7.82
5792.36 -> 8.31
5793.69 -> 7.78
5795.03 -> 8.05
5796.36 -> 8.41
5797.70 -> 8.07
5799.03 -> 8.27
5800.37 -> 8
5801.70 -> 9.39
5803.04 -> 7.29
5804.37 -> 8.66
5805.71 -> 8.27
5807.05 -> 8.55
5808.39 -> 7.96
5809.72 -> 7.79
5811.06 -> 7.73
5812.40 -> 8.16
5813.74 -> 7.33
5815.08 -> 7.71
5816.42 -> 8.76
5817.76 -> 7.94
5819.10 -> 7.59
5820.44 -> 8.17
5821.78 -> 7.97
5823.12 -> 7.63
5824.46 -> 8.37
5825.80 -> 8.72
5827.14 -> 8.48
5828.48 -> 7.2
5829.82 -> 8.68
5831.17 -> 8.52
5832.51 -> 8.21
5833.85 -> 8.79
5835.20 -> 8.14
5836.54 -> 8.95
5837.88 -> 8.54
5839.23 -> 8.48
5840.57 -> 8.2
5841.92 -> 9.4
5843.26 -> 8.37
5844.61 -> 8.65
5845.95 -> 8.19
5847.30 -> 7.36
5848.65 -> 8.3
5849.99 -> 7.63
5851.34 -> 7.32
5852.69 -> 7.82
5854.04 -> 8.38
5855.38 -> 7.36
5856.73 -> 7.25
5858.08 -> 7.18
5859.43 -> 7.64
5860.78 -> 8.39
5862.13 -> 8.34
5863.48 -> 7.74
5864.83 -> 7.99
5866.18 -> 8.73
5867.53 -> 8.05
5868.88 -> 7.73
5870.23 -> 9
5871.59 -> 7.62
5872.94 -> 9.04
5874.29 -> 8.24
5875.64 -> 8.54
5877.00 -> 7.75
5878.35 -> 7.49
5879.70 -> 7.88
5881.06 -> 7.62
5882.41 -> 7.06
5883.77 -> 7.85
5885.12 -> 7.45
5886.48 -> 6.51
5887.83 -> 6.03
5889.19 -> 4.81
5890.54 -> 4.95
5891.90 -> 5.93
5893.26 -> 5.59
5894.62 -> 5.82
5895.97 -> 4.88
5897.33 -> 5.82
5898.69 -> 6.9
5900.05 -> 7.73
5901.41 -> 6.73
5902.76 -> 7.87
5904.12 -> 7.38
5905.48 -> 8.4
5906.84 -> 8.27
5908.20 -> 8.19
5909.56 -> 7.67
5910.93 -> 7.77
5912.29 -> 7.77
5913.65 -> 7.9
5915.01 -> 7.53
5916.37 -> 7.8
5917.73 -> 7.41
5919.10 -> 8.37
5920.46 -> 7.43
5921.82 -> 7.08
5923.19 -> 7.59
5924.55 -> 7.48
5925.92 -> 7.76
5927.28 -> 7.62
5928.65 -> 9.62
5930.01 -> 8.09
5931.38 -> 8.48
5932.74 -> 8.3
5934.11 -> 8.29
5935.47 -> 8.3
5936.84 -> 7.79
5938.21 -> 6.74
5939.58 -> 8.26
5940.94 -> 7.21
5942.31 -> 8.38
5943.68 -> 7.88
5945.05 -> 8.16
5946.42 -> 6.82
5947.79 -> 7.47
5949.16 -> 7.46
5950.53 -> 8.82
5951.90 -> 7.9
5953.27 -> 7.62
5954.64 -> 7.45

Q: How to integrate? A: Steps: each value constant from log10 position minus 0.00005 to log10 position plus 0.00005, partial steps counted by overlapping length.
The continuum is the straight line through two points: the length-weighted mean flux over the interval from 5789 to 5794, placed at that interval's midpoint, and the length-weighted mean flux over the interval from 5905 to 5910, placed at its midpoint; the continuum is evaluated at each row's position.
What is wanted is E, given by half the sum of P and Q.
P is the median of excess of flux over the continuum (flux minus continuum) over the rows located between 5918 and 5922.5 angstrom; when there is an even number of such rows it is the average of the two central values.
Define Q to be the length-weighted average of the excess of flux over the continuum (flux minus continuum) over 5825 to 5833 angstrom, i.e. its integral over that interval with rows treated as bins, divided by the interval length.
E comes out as -0.19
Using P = -0.8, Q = 0.4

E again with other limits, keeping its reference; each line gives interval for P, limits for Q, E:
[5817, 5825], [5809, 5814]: -0.02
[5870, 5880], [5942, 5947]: -0.23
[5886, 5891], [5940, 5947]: -1.56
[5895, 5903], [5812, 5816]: -0.71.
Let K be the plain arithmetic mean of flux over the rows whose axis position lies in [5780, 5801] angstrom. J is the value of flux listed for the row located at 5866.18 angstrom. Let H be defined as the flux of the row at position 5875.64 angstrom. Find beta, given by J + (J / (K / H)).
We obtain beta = 18.3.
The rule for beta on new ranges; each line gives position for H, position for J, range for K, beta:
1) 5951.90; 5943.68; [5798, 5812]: 15.5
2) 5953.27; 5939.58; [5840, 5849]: 15.8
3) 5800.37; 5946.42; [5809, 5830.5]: 13.6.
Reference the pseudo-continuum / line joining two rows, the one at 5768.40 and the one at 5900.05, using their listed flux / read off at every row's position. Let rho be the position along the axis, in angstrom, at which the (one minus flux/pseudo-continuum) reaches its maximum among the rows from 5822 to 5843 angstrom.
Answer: 5828.48 angstrom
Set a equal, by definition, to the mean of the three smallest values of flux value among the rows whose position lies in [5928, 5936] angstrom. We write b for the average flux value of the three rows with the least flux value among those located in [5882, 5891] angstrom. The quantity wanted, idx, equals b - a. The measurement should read -2.96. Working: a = 8.23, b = 5.26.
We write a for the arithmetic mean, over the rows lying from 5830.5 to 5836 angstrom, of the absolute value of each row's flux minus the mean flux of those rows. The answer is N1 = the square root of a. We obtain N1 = 0.49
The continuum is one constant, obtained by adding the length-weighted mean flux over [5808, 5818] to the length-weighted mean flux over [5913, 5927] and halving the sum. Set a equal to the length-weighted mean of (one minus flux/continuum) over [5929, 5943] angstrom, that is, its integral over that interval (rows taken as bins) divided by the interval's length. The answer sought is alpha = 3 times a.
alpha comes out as -0.09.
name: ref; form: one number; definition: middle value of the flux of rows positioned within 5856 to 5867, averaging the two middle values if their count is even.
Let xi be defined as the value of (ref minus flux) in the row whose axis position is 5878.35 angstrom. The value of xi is 0.4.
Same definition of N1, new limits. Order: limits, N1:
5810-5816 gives 0.46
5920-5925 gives 0.40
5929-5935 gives 0.32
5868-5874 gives 0.82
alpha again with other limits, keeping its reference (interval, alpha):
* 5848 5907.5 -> 0.15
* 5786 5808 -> -0.14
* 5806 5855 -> -0.15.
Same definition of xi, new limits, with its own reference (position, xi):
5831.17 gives -0.7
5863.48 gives 0.1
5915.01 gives 0.3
